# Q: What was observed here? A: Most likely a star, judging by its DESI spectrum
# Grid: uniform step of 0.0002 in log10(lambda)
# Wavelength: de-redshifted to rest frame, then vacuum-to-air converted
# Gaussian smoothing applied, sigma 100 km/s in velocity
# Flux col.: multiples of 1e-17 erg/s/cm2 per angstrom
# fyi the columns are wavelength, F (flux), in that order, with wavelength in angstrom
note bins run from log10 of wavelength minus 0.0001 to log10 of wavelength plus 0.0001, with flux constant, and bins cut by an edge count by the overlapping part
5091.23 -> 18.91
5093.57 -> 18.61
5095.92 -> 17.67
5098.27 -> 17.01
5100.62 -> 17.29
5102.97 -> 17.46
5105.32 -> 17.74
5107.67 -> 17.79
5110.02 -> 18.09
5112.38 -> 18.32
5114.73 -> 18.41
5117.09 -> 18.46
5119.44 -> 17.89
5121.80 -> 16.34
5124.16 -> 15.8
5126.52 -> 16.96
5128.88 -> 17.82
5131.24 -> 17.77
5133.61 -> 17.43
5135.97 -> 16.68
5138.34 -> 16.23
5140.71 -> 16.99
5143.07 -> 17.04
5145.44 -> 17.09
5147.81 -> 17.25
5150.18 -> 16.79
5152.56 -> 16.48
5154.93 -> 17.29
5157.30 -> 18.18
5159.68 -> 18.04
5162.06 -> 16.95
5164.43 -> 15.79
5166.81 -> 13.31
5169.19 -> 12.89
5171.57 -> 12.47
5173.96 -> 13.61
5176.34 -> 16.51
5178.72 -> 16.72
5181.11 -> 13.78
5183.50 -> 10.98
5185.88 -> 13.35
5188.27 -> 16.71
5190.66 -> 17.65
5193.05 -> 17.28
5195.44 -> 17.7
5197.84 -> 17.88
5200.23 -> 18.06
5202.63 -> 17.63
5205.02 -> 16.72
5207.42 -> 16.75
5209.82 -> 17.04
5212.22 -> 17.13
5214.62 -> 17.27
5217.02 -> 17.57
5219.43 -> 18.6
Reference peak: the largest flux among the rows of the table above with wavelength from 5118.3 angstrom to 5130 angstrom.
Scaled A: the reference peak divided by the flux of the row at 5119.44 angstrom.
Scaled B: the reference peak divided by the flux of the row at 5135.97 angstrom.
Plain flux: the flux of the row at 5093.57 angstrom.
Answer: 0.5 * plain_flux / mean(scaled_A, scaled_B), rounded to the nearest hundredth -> 8.98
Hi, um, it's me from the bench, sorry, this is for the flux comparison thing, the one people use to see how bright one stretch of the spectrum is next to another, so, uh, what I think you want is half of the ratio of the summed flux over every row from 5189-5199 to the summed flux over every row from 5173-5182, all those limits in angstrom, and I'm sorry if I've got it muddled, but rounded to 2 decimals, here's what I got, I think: 0.58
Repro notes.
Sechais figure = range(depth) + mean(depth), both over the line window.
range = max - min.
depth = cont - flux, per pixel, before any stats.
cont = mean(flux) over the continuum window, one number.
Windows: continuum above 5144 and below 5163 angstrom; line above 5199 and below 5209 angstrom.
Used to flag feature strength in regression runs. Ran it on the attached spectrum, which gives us 1.31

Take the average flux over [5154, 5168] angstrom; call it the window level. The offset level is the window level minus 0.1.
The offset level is 16.5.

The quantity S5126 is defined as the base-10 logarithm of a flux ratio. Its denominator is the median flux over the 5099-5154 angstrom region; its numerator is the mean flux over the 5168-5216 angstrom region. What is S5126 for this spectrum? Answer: -0.036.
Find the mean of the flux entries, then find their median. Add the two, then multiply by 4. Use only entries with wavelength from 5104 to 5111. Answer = 143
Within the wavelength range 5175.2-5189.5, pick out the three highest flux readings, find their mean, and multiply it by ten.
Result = 166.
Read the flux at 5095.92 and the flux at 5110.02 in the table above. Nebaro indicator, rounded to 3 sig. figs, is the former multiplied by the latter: 320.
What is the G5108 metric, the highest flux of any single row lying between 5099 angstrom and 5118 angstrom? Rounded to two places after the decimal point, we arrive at 18.46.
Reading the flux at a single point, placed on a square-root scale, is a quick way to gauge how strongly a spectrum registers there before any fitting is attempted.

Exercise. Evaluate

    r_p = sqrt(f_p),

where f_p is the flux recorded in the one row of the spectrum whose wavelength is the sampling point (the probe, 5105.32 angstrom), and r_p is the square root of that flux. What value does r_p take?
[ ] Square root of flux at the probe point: 4.21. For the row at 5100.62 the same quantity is 4.16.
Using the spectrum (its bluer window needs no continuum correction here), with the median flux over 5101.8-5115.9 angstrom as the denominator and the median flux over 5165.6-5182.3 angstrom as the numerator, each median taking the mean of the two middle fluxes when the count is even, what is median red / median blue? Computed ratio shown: 0.76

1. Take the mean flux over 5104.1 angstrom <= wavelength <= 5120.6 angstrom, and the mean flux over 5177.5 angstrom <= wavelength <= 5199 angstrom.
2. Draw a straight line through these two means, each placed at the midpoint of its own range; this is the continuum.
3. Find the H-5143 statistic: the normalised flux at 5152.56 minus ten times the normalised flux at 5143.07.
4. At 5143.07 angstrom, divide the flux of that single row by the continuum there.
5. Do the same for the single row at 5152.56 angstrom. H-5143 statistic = -9.0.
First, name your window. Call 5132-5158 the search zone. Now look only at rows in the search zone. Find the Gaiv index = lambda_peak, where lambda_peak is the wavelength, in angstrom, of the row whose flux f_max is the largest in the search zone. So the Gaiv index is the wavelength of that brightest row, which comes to 5157.30 angstrom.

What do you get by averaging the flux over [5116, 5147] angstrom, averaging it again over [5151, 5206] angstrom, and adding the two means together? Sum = 33.03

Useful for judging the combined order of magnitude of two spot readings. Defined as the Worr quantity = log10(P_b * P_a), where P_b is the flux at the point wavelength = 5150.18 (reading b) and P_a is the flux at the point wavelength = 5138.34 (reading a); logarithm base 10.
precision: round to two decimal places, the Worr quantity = 2.44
